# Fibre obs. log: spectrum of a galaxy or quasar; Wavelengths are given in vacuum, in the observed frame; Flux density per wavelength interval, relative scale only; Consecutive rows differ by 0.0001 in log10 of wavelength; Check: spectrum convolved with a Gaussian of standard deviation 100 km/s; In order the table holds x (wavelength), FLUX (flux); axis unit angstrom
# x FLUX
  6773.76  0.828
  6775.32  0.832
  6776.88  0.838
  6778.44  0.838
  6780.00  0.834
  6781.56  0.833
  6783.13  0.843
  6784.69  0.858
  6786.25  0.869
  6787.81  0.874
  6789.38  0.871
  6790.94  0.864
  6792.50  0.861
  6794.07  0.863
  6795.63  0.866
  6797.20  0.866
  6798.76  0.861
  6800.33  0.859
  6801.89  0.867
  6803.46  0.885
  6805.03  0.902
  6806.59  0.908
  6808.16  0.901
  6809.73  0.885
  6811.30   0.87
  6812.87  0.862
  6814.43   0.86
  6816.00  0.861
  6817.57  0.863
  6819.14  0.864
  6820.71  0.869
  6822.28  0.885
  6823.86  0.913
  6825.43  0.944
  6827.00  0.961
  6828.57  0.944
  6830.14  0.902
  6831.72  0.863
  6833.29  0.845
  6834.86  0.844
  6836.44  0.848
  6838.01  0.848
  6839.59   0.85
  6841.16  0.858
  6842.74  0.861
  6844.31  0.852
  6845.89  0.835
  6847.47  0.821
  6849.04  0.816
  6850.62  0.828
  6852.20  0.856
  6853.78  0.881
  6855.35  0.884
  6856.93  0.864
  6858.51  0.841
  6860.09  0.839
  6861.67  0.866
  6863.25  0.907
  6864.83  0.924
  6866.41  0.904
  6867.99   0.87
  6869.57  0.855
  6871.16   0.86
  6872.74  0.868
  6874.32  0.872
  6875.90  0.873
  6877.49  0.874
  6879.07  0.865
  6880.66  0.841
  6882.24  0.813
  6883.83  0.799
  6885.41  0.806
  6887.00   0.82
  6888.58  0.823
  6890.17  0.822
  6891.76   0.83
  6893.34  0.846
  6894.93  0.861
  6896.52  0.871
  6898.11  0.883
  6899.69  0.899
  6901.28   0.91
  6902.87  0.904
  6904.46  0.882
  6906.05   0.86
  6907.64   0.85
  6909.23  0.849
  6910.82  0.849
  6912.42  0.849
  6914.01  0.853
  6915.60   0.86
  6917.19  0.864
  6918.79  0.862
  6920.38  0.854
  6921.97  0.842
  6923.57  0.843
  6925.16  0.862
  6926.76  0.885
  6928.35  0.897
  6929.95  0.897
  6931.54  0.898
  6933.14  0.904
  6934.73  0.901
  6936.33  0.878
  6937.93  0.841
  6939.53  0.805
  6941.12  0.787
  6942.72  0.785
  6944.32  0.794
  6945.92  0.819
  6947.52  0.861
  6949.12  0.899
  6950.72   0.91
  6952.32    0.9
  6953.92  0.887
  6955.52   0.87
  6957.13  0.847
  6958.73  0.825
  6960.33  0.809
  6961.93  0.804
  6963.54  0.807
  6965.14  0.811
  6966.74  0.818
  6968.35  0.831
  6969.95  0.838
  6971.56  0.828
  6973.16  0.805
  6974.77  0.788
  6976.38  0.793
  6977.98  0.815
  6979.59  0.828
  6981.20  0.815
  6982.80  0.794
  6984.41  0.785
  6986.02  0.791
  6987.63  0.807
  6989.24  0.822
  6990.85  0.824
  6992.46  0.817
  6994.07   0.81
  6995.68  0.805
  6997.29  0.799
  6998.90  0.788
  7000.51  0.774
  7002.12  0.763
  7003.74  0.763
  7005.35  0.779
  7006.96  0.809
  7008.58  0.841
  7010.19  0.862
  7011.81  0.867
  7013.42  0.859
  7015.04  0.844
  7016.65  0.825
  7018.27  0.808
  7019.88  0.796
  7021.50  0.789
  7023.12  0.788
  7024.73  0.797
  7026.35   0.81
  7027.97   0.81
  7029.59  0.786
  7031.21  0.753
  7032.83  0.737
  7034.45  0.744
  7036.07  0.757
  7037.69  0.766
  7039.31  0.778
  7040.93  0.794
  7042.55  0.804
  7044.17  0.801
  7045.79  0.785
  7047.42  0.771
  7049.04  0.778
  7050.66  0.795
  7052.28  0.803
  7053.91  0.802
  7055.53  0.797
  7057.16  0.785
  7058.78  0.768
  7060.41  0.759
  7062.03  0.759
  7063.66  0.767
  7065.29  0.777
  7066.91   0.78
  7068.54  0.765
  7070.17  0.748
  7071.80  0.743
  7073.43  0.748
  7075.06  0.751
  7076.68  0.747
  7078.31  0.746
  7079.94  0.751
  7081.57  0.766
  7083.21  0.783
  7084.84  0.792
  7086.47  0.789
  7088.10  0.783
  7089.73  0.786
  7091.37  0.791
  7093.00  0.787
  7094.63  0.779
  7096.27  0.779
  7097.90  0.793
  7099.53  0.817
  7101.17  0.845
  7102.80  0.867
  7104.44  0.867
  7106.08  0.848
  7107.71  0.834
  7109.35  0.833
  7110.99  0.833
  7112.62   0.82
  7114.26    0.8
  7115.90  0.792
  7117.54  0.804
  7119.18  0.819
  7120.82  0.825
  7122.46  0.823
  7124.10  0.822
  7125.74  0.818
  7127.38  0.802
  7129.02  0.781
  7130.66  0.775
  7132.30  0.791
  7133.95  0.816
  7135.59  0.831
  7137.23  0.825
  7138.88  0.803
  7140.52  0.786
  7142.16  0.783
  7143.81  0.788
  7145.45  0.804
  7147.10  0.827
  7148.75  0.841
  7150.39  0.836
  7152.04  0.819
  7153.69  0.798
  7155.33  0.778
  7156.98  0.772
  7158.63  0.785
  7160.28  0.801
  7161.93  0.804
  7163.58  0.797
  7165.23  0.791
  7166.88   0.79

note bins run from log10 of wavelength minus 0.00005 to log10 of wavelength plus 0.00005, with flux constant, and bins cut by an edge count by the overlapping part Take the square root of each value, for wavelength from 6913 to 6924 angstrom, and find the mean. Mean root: 0.92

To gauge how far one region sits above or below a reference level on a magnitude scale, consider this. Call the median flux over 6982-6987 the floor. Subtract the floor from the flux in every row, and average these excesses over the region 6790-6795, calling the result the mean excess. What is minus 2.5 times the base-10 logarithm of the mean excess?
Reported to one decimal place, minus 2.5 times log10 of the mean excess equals 2.9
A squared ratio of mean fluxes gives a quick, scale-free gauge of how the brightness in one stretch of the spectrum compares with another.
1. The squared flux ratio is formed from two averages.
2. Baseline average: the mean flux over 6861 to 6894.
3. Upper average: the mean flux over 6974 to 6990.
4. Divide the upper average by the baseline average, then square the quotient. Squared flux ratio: 0.885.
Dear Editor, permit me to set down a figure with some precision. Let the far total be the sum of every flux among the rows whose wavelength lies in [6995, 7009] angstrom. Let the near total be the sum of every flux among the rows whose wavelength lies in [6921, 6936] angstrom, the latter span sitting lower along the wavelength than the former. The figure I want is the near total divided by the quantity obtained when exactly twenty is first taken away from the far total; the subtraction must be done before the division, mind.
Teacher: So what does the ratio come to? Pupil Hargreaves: -0.62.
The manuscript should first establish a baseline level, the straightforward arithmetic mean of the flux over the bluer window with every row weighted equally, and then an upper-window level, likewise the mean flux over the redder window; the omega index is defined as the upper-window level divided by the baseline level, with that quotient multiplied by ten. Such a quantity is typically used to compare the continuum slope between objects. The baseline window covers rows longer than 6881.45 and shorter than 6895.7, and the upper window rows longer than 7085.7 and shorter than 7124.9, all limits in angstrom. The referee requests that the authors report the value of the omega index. 9.9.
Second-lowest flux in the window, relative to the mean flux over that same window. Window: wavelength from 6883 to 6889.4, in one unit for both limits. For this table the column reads 0.993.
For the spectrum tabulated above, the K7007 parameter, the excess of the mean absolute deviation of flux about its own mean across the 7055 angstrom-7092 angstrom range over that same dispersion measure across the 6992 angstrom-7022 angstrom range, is -0.010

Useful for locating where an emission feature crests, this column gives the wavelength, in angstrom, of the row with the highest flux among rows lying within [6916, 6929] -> 6928.35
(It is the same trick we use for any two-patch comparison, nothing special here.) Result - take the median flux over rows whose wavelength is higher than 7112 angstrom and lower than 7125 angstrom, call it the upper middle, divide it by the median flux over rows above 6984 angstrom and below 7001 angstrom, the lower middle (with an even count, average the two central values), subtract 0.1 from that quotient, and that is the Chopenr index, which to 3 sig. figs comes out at 0.918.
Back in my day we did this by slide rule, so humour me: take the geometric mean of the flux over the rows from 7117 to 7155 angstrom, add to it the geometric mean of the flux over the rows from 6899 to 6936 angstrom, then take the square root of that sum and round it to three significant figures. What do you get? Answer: 1.30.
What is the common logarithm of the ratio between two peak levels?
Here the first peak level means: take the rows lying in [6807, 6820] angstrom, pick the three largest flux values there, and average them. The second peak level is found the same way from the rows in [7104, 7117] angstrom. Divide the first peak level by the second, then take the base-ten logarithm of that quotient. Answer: 0.018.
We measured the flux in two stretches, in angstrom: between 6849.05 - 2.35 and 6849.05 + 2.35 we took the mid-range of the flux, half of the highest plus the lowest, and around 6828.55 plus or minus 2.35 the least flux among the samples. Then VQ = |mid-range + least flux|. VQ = 1.72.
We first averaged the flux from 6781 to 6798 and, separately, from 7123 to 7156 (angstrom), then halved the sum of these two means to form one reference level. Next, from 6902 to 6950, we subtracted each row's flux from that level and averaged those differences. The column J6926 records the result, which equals -0.024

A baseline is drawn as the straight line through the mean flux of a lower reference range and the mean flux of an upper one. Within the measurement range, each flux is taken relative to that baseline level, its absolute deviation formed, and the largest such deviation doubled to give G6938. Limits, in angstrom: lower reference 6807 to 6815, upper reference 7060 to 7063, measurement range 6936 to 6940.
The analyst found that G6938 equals 0.12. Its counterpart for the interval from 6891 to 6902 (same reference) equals 0.15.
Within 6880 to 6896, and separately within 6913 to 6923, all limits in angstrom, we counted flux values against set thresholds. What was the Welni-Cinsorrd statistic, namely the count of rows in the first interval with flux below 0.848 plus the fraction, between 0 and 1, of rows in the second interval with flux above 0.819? 10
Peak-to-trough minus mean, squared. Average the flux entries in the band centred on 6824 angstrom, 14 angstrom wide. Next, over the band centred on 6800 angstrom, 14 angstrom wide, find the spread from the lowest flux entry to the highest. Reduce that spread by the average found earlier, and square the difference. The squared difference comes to 0.733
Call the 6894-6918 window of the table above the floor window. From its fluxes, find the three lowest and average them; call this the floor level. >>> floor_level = 0.849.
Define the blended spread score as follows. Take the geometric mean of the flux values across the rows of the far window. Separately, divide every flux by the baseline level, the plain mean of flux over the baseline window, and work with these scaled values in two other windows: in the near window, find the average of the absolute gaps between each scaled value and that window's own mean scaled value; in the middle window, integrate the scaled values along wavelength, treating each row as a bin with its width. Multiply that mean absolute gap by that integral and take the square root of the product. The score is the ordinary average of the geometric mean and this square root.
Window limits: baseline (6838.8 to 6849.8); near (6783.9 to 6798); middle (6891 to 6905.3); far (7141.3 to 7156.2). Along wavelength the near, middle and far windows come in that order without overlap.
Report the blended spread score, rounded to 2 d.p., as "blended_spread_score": 0.53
